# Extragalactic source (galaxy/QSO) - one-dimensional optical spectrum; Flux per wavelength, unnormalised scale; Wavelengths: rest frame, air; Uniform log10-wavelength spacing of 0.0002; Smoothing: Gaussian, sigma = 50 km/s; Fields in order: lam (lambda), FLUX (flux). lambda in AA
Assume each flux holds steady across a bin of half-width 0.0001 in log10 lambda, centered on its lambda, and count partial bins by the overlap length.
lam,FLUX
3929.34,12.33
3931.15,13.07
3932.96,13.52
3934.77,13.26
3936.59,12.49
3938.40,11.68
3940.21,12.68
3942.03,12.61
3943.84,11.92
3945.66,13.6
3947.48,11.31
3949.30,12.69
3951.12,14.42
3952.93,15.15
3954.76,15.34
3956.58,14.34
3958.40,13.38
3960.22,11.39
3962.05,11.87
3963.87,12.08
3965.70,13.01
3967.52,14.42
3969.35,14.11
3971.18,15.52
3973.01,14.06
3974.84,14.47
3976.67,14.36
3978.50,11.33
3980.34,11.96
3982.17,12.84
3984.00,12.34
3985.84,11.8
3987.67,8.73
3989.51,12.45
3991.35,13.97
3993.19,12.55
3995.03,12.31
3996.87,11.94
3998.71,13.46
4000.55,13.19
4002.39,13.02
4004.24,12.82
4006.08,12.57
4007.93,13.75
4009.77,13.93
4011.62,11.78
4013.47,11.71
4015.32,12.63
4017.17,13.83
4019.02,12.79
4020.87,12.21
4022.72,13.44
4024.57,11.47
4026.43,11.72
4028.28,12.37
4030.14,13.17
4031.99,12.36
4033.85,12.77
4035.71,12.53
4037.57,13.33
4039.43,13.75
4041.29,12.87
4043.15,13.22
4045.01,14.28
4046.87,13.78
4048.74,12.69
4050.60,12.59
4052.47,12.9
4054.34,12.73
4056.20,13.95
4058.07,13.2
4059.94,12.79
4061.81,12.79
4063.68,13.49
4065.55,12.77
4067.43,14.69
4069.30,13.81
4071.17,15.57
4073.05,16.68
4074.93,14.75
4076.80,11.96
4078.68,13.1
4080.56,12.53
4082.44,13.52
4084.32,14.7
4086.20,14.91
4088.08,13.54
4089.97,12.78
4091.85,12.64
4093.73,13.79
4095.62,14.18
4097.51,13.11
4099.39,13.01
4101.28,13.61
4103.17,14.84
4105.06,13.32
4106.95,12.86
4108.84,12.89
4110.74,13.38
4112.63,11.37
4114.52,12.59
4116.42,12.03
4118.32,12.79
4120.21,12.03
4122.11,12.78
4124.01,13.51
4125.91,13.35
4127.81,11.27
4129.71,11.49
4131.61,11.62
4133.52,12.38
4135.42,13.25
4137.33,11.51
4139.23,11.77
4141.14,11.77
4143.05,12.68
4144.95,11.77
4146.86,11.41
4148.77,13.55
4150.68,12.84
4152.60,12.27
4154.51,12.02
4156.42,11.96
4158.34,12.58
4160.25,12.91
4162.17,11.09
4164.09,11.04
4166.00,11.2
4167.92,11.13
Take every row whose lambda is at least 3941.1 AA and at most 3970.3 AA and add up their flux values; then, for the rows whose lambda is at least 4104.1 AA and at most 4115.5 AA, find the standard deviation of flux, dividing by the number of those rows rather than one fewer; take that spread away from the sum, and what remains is 211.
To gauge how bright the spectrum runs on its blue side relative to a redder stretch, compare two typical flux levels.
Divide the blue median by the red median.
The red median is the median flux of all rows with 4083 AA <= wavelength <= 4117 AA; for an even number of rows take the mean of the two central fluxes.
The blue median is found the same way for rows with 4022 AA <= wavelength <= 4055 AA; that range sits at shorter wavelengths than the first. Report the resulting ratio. 0.97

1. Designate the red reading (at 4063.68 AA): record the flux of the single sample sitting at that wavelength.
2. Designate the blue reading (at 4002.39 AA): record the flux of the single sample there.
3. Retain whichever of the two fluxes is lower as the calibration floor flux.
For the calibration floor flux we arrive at 13.0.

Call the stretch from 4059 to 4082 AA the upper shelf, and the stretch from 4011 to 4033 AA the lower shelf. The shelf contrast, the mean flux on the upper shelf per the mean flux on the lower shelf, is 1.10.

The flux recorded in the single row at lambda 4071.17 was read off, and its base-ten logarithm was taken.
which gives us 1.19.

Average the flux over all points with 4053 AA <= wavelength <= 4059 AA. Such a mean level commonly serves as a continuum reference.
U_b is 13.3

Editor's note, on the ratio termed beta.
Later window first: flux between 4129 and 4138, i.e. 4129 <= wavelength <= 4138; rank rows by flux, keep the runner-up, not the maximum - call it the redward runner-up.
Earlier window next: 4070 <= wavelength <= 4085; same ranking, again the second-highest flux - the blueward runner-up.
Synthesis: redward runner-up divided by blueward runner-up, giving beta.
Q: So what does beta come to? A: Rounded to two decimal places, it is 0.80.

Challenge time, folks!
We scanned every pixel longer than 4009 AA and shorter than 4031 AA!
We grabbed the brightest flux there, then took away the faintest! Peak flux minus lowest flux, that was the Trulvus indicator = 2.5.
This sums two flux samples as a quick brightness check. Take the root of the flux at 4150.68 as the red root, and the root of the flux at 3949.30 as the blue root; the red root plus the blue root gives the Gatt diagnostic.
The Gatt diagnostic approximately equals 7.15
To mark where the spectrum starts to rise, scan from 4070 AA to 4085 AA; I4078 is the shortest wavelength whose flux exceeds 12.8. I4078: 4071.17 AA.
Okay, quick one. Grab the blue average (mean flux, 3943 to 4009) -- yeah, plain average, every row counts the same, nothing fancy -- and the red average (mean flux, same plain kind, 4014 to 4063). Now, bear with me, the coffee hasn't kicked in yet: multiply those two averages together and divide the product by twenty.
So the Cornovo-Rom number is 8.41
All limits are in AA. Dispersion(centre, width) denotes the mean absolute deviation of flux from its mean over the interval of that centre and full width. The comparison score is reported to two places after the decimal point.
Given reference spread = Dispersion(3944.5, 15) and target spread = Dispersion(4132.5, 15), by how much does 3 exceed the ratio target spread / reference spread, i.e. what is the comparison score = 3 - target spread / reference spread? 2.07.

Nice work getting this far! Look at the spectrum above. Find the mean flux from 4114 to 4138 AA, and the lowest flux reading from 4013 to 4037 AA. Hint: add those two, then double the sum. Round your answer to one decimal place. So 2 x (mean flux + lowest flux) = 47.6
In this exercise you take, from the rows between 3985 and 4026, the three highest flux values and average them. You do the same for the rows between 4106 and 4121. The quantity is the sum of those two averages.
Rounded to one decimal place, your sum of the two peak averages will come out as 27.0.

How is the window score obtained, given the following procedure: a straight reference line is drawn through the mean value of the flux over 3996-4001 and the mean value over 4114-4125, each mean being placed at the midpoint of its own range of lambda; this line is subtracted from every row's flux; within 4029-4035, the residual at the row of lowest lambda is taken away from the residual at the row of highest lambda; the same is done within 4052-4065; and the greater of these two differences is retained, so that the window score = 0.6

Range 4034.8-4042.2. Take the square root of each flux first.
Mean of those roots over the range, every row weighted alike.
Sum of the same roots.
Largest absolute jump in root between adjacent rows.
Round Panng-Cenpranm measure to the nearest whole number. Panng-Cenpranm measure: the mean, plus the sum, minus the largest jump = 18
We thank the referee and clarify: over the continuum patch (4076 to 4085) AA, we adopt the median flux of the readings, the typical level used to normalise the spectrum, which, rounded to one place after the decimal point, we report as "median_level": 13.1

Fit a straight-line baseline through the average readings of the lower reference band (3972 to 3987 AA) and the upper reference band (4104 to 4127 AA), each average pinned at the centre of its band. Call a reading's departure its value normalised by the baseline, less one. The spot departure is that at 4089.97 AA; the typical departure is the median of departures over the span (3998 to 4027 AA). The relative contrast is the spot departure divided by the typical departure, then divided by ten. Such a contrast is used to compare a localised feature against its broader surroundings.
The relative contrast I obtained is 0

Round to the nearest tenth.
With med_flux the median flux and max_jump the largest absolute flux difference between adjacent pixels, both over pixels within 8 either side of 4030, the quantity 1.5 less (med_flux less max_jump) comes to -9.1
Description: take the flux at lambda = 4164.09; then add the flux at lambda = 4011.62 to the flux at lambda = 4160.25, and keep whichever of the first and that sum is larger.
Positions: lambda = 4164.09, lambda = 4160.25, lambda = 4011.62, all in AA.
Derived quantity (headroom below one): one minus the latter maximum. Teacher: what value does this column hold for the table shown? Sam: -23.7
